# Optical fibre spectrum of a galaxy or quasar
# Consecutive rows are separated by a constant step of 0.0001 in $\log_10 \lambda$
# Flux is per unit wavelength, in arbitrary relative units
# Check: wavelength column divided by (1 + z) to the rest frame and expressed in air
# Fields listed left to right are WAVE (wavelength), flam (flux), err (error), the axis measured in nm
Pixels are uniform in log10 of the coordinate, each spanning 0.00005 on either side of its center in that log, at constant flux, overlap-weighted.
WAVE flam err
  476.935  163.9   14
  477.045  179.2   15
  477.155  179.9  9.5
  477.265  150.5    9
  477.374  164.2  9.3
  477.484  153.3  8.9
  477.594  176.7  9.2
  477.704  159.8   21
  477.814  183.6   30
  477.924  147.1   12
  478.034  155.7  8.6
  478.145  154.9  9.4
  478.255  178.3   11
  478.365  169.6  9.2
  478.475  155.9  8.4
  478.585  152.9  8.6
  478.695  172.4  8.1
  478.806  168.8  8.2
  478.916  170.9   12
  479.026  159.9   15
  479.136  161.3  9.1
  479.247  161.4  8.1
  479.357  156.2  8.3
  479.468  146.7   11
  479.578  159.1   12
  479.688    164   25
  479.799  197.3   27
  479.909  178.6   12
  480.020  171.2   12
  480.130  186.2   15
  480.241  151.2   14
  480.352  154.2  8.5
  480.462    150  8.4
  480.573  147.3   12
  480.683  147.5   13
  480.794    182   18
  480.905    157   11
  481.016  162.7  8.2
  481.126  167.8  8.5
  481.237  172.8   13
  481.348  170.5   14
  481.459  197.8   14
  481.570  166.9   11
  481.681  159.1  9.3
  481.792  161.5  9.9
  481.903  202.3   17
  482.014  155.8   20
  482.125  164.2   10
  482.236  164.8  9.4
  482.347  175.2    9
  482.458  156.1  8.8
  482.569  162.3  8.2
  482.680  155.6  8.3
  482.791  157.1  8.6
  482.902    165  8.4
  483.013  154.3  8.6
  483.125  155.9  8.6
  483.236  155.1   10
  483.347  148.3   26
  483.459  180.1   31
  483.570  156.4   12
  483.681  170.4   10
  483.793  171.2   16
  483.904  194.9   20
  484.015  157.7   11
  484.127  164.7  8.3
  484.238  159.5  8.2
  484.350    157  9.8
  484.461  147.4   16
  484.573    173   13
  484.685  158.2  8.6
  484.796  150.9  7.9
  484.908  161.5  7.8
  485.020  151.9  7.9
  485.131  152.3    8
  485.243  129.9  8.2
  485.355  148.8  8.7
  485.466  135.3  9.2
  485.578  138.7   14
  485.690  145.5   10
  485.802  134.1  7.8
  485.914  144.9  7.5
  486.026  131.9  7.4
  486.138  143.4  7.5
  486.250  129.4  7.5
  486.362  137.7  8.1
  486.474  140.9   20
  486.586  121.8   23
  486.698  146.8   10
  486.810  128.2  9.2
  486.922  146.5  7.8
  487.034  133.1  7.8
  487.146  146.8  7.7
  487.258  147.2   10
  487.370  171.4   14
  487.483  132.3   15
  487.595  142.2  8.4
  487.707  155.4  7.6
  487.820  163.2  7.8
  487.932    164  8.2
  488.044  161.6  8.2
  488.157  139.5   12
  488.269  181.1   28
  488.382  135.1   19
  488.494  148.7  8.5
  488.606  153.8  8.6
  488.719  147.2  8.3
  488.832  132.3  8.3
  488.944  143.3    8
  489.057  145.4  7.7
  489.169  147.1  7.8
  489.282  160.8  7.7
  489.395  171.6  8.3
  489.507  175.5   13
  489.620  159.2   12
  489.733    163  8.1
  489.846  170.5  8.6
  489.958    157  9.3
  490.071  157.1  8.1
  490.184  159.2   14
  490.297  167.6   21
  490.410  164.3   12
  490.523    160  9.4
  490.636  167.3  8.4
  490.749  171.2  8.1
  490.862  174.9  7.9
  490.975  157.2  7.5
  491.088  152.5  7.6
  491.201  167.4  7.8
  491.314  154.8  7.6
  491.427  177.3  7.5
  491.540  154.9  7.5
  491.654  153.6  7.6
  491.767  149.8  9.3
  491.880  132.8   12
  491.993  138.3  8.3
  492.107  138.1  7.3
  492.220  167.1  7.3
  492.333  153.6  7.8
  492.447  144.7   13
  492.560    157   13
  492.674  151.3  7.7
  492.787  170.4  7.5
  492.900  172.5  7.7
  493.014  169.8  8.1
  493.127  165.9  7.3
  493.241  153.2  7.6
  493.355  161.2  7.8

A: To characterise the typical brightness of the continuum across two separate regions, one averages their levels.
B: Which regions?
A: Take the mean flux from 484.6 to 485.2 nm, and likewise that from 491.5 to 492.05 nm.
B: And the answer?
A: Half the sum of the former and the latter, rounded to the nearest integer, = 150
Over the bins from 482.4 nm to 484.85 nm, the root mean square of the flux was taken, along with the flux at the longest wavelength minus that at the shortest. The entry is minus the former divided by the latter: 31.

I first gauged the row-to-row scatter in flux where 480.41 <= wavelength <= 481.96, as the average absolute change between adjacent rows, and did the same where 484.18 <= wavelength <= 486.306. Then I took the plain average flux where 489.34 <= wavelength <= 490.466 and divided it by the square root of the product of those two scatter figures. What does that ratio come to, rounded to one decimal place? 12.7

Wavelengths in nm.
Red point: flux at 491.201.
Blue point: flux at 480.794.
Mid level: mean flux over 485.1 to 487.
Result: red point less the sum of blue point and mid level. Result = -153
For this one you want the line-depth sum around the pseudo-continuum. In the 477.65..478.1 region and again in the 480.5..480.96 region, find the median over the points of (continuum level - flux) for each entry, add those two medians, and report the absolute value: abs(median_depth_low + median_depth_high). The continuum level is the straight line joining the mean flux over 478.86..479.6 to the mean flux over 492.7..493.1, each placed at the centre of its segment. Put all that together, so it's 9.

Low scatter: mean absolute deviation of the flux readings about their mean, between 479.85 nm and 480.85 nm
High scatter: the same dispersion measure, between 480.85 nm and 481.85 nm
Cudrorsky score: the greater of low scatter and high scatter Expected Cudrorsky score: 14.5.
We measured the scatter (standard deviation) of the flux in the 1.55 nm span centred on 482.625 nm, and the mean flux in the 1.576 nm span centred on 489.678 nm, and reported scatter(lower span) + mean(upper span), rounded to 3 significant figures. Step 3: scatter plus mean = 173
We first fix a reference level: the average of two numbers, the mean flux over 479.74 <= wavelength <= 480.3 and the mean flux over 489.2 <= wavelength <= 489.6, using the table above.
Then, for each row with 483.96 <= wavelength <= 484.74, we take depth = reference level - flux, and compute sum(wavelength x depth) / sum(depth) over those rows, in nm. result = 484.34 nm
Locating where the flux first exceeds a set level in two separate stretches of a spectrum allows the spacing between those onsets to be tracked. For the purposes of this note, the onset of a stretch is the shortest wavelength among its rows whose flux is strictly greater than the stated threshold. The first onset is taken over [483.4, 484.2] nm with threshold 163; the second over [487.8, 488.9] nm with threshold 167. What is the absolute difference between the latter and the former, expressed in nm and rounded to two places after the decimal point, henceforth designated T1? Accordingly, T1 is 4.81 nm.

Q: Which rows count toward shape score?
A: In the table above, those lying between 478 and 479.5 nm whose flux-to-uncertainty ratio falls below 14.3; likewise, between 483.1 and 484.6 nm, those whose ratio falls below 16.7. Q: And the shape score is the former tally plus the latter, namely 13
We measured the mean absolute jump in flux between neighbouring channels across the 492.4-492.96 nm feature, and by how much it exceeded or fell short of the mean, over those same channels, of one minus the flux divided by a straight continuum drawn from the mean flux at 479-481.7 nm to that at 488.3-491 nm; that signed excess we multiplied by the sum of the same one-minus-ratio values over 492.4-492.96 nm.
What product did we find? -1.1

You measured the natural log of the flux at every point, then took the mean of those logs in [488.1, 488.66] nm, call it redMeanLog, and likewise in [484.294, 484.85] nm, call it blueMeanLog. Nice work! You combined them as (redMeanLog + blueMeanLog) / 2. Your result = 5.04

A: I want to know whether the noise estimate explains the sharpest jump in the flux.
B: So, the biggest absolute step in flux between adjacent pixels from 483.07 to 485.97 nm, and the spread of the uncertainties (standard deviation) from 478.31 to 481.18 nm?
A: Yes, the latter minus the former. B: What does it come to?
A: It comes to -32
